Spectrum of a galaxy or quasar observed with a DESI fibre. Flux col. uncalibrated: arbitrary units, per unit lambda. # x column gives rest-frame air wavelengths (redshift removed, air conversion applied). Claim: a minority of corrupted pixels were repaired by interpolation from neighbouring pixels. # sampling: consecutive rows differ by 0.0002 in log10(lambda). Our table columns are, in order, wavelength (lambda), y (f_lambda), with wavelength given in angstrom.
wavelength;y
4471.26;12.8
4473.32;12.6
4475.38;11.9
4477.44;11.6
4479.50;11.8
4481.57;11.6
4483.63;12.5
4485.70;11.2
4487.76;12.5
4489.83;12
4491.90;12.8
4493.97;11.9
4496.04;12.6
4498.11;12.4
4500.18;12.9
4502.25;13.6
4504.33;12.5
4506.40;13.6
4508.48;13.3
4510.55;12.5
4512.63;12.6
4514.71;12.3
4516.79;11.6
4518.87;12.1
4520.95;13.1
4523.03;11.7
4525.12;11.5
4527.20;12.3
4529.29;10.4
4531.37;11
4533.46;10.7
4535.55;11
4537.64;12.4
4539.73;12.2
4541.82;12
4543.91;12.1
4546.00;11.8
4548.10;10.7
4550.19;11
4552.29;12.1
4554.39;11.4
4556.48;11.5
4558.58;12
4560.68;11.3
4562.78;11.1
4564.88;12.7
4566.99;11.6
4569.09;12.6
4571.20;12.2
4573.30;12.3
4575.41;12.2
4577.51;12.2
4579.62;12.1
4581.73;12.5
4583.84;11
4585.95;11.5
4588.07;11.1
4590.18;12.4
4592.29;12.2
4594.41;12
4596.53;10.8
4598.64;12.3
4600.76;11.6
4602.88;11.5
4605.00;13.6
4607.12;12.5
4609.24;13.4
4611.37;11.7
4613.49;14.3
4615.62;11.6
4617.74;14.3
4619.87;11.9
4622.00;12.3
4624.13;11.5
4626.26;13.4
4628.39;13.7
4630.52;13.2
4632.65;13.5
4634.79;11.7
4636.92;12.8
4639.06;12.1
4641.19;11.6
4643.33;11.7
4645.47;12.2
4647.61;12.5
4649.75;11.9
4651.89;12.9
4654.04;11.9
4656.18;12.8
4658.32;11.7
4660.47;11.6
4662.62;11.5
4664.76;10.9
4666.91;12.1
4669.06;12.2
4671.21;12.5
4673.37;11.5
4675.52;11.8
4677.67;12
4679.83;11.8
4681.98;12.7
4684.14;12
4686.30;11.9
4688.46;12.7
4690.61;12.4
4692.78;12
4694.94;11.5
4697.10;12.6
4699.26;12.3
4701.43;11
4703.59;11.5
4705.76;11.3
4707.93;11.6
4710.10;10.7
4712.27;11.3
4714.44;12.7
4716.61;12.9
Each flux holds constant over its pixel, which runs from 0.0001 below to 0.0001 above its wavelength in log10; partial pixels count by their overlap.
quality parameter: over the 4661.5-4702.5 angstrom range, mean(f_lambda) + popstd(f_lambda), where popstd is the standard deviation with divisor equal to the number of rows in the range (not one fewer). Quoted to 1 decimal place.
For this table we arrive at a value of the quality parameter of 12.5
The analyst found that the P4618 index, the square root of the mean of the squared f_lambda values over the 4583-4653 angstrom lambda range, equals 12.4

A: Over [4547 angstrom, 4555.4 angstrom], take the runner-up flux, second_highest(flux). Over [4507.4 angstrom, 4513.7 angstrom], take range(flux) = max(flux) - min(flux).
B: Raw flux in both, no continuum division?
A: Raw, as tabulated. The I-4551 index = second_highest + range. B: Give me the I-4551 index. 12.2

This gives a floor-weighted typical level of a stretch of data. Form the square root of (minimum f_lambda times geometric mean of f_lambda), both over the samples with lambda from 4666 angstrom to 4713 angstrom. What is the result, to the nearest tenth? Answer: 11.3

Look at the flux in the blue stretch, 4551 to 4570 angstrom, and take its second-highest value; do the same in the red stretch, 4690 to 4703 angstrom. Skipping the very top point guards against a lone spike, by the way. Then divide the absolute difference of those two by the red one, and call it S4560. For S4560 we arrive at 0.016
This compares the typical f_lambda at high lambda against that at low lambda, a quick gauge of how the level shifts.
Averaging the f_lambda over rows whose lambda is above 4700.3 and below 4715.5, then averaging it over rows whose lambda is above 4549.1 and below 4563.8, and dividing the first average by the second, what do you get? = 1.00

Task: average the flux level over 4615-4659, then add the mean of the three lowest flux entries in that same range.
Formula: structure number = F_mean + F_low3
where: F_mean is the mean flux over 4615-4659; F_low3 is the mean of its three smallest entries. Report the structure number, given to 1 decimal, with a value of 24.0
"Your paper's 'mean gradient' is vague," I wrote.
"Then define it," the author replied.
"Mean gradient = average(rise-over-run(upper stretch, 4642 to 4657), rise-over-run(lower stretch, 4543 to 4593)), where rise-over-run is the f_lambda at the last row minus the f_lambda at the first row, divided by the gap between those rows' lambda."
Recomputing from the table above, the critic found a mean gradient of 0.044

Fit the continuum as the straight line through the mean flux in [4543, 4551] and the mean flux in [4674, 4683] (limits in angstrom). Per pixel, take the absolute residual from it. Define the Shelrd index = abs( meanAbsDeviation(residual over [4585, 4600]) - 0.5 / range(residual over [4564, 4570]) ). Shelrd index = 0.26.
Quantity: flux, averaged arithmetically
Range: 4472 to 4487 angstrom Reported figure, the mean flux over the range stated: 11.9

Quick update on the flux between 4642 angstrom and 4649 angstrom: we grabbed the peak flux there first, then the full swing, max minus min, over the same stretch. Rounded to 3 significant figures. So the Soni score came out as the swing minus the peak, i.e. -11.7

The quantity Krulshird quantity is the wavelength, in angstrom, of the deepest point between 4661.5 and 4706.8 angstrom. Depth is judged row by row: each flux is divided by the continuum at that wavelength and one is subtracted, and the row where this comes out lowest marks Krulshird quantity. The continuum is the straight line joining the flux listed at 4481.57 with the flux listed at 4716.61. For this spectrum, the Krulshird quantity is 4701.43 angstrom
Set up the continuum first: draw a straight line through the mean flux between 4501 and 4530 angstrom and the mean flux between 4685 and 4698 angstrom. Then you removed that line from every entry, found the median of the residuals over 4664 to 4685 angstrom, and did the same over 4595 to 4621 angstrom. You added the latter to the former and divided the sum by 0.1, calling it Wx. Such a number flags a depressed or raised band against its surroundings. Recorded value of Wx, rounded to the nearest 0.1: -3.6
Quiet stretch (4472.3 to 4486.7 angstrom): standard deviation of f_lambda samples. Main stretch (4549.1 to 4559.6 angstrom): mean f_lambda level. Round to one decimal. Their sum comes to 12.1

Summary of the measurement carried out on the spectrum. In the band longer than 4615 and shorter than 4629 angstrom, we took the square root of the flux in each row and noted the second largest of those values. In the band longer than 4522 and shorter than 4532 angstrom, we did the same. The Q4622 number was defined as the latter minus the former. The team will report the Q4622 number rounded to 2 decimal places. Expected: -0.28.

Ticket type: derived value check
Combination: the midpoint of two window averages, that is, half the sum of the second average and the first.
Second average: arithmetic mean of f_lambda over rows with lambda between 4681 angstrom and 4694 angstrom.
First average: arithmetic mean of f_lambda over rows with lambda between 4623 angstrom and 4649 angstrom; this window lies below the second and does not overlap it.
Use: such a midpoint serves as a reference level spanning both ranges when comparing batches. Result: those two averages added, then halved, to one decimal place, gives 12.4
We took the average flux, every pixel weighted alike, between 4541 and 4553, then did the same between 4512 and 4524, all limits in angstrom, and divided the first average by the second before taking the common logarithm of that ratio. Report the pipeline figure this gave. -0.02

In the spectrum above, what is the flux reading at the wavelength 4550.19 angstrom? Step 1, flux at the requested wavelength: 11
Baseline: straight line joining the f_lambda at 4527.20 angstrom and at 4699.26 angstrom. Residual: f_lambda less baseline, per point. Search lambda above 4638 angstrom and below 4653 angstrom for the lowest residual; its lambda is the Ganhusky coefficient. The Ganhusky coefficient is 4641.19 angstrom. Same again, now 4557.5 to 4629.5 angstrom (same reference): 4596.53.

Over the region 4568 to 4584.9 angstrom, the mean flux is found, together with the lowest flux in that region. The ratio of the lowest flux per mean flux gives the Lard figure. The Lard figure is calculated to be 0.906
